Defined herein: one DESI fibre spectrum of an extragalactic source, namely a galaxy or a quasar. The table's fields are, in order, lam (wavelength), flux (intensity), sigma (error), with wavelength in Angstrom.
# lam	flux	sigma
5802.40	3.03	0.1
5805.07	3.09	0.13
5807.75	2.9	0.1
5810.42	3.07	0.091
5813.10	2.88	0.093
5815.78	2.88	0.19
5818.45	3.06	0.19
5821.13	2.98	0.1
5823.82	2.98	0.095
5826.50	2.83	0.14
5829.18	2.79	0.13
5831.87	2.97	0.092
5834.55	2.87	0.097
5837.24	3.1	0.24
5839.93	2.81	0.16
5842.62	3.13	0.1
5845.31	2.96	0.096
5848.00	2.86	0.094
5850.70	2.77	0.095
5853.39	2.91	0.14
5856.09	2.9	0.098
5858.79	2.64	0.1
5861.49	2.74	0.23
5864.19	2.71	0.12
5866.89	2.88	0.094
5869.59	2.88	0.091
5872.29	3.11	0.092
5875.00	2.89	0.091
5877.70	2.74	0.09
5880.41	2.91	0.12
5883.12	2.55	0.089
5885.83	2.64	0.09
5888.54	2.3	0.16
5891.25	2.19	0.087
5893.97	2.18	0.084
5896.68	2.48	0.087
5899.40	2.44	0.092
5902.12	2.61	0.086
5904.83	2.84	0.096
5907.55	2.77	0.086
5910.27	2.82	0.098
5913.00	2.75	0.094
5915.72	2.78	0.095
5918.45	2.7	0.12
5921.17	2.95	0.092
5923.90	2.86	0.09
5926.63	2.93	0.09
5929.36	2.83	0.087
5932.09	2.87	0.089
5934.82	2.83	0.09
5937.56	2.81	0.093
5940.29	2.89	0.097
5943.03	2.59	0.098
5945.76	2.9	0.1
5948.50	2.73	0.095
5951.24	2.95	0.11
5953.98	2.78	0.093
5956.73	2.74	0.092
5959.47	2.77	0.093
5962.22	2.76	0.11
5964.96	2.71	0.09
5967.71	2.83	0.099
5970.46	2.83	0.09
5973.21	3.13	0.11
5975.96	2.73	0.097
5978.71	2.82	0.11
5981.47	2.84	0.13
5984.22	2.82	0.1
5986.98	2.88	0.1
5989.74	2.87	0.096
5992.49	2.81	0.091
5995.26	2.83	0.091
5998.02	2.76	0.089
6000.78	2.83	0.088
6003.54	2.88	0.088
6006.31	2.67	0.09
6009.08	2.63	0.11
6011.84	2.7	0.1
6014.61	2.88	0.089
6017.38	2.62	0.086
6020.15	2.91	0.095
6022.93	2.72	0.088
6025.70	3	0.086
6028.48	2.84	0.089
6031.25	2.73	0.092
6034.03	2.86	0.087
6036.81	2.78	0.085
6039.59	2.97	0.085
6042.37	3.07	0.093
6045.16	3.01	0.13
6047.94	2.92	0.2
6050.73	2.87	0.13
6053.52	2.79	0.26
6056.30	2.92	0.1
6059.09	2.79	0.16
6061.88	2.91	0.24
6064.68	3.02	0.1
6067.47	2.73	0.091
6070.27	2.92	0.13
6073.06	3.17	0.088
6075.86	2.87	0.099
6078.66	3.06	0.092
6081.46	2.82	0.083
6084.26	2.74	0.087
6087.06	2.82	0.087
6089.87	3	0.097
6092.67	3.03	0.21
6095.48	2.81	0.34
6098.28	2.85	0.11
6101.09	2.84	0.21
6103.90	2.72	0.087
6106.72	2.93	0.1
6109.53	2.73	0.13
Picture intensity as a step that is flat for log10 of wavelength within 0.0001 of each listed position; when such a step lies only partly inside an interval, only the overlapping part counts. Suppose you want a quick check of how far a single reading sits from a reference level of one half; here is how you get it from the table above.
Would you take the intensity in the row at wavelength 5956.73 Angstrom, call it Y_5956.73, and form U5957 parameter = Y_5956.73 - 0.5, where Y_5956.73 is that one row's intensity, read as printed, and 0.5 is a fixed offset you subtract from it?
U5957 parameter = 2.24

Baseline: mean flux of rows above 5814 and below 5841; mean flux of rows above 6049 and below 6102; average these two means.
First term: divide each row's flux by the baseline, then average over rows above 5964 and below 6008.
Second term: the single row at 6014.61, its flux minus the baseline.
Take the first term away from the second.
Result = -1.00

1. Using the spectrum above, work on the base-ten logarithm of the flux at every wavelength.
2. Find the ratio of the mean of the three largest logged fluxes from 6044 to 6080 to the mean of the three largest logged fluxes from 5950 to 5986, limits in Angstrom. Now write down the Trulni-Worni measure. 1.03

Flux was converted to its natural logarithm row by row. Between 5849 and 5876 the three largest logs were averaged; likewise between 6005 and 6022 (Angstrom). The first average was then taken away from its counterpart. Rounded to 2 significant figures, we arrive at -0.049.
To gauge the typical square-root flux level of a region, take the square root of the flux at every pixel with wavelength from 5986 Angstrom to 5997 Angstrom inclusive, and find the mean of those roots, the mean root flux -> 1.69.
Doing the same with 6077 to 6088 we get 1.69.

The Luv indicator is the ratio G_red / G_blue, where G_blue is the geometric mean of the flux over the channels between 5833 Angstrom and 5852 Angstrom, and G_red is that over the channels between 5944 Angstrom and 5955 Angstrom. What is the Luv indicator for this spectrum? 0.97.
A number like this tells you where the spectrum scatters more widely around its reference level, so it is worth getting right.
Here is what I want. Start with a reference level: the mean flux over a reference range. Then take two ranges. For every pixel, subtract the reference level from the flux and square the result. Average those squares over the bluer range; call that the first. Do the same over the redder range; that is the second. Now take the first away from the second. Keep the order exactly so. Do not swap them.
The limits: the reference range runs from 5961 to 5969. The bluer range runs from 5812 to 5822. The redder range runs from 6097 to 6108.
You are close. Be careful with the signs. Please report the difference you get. -0.029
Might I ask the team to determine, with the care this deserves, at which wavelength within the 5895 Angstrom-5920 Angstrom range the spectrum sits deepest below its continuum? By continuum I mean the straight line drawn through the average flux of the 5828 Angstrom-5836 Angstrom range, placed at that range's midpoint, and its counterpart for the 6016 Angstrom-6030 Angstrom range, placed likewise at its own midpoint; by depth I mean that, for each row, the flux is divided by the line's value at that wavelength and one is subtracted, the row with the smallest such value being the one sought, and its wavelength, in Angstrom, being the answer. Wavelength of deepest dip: 5899.40 Angstrom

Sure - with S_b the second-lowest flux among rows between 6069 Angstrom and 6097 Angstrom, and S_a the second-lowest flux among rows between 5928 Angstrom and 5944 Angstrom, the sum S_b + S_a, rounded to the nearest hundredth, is 5.62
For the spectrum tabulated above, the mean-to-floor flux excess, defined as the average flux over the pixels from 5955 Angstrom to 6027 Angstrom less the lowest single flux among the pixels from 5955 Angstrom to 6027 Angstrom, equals 0.2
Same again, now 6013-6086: 0.3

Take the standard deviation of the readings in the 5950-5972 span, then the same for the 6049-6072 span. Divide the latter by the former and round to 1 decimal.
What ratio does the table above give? 1.3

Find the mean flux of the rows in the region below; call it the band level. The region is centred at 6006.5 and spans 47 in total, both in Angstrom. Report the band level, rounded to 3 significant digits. 2.80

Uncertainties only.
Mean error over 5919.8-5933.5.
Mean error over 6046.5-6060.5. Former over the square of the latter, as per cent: 310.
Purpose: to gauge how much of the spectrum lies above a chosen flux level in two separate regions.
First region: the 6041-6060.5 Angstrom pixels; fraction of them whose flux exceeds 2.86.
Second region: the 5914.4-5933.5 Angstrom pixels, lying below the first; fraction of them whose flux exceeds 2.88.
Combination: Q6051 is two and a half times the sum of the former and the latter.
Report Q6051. 2.5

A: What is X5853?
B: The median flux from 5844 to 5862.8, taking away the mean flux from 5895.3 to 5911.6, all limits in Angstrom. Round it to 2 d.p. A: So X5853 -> 0.20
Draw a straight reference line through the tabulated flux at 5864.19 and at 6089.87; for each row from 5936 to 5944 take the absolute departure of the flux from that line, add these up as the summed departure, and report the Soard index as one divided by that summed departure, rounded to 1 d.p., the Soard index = 3.2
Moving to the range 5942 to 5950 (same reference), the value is 2.5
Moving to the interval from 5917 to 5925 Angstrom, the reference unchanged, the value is 3.1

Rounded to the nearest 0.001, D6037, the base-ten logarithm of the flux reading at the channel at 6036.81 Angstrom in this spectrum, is 0.444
